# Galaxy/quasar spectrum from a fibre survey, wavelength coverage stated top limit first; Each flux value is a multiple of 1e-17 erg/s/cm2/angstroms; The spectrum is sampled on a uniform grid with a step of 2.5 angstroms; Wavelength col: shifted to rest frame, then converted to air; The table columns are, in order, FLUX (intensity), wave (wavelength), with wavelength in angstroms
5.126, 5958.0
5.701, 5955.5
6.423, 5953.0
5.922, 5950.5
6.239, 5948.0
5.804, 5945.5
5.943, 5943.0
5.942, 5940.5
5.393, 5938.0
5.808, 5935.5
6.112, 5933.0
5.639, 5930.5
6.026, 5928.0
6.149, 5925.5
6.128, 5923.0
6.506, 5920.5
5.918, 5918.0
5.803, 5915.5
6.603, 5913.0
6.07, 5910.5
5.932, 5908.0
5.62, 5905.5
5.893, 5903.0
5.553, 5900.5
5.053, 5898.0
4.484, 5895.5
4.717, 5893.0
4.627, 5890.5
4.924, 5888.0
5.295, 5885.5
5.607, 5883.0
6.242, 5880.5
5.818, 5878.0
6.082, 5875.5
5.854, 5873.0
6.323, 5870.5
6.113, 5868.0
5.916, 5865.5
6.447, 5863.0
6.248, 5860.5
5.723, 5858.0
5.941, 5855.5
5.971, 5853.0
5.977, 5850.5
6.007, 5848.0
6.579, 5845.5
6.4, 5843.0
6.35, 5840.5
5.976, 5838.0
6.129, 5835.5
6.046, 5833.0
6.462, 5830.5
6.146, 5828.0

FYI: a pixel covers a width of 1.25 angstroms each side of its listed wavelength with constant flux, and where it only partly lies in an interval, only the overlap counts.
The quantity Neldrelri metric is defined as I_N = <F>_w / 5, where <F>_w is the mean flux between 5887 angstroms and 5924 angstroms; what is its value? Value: 1.118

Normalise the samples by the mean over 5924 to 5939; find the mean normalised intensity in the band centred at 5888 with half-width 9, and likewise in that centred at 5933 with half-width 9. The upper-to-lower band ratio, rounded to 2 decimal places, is 1.14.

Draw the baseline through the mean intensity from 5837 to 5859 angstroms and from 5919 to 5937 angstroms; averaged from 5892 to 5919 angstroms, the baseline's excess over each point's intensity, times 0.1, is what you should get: 0.05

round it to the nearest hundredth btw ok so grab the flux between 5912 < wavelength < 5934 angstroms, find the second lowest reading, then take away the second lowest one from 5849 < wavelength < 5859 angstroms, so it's -0.14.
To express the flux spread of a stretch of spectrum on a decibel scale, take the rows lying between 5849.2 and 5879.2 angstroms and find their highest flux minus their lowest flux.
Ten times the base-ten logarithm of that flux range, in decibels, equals -1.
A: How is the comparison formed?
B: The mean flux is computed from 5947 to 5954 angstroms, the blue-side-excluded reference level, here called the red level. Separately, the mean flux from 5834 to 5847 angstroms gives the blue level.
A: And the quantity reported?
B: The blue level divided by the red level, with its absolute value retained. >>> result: 1.01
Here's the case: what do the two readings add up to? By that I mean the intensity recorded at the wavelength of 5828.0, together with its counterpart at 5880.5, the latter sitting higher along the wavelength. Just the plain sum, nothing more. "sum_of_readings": 12.4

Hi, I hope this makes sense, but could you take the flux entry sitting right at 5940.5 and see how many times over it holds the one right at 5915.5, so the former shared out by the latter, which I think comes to 1.02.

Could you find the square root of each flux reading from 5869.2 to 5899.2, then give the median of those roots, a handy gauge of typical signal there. 2.33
